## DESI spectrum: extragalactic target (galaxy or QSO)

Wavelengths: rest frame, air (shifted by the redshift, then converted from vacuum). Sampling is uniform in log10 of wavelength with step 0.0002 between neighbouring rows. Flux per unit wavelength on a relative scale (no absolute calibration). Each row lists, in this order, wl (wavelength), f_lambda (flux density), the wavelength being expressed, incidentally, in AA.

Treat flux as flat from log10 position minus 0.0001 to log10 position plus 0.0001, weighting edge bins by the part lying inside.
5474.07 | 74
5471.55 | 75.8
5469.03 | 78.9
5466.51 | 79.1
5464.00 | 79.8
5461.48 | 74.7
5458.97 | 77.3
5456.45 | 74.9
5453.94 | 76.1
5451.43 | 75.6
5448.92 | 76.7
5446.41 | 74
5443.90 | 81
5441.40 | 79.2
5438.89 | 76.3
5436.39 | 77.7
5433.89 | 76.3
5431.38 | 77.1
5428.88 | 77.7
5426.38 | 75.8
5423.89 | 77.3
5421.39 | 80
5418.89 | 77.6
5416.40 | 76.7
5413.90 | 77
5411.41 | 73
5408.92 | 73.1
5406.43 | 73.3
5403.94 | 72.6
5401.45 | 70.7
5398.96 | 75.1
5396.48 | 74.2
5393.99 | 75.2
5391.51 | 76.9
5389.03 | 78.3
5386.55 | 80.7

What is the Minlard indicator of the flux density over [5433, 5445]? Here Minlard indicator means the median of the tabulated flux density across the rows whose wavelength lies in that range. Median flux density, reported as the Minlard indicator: 77.7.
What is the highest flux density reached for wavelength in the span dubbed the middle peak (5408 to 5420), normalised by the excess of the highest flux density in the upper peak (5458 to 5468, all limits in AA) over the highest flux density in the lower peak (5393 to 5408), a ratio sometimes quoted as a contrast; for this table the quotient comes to 17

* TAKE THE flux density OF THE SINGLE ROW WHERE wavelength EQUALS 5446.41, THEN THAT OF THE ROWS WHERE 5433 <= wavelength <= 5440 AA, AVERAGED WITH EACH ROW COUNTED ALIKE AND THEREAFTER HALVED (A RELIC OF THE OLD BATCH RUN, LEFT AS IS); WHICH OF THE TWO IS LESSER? 38.4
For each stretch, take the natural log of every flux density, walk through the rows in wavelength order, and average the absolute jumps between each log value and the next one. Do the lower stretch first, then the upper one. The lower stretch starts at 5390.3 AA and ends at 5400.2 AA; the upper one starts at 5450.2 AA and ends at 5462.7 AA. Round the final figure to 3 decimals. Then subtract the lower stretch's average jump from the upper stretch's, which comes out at 0.006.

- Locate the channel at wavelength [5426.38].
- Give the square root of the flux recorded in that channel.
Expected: 8.71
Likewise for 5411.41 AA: 8.54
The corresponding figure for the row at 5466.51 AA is 8.89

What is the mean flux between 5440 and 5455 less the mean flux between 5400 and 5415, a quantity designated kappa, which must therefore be 3.8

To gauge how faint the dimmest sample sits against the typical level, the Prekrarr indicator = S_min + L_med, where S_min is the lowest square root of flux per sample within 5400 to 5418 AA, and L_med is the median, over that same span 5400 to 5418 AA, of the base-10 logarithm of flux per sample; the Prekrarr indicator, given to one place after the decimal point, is 10.3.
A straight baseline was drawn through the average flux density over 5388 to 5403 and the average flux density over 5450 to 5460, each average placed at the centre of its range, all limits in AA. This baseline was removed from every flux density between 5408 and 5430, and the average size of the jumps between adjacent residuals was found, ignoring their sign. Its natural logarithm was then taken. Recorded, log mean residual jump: 0.55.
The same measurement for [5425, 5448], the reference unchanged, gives 0.80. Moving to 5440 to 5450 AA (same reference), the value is 1.34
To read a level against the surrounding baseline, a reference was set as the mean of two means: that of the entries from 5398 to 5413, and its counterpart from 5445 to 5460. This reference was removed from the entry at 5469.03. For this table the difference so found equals 4.5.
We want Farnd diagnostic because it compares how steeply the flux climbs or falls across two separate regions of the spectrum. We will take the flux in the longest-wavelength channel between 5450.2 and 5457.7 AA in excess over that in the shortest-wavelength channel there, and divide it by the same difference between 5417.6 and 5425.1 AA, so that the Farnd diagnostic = 2.3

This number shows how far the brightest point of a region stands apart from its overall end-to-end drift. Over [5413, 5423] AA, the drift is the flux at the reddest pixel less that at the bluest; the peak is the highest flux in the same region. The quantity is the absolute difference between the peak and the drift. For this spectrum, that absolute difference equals 77.0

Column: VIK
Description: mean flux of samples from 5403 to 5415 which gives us 73.8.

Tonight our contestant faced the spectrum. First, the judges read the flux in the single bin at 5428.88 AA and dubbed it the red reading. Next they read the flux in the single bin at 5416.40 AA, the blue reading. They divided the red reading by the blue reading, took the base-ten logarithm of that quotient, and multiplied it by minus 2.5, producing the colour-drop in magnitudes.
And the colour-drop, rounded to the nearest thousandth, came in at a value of -0.014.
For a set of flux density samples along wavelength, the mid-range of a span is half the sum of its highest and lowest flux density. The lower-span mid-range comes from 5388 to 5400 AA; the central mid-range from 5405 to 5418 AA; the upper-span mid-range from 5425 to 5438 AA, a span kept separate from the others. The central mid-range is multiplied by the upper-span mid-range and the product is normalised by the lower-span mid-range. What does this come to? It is 75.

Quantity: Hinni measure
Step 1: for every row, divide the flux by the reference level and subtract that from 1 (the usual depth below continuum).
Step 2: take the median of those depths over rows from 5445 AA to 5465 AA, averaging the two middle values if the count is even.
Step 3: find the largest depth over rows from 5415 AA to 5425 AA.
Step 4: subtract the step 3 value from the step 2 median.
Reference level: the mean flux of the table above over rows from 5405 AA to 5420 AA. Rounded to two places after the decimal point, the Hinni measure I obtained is 0.01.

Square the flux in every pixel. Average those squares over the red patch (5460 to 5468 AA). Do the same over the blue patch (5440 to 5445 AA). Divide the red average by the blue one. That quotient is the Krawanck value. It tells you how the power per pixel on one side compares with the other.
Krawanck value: 0.95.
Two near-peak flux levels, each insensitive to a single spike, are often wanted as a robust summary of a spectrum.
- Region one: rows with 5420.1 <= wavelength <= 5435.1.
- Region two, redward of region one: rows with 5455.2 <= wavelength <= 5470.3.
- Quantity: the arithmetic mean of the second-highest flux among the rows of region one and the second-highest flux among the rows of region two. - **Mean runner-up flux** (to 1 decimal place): 78.4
